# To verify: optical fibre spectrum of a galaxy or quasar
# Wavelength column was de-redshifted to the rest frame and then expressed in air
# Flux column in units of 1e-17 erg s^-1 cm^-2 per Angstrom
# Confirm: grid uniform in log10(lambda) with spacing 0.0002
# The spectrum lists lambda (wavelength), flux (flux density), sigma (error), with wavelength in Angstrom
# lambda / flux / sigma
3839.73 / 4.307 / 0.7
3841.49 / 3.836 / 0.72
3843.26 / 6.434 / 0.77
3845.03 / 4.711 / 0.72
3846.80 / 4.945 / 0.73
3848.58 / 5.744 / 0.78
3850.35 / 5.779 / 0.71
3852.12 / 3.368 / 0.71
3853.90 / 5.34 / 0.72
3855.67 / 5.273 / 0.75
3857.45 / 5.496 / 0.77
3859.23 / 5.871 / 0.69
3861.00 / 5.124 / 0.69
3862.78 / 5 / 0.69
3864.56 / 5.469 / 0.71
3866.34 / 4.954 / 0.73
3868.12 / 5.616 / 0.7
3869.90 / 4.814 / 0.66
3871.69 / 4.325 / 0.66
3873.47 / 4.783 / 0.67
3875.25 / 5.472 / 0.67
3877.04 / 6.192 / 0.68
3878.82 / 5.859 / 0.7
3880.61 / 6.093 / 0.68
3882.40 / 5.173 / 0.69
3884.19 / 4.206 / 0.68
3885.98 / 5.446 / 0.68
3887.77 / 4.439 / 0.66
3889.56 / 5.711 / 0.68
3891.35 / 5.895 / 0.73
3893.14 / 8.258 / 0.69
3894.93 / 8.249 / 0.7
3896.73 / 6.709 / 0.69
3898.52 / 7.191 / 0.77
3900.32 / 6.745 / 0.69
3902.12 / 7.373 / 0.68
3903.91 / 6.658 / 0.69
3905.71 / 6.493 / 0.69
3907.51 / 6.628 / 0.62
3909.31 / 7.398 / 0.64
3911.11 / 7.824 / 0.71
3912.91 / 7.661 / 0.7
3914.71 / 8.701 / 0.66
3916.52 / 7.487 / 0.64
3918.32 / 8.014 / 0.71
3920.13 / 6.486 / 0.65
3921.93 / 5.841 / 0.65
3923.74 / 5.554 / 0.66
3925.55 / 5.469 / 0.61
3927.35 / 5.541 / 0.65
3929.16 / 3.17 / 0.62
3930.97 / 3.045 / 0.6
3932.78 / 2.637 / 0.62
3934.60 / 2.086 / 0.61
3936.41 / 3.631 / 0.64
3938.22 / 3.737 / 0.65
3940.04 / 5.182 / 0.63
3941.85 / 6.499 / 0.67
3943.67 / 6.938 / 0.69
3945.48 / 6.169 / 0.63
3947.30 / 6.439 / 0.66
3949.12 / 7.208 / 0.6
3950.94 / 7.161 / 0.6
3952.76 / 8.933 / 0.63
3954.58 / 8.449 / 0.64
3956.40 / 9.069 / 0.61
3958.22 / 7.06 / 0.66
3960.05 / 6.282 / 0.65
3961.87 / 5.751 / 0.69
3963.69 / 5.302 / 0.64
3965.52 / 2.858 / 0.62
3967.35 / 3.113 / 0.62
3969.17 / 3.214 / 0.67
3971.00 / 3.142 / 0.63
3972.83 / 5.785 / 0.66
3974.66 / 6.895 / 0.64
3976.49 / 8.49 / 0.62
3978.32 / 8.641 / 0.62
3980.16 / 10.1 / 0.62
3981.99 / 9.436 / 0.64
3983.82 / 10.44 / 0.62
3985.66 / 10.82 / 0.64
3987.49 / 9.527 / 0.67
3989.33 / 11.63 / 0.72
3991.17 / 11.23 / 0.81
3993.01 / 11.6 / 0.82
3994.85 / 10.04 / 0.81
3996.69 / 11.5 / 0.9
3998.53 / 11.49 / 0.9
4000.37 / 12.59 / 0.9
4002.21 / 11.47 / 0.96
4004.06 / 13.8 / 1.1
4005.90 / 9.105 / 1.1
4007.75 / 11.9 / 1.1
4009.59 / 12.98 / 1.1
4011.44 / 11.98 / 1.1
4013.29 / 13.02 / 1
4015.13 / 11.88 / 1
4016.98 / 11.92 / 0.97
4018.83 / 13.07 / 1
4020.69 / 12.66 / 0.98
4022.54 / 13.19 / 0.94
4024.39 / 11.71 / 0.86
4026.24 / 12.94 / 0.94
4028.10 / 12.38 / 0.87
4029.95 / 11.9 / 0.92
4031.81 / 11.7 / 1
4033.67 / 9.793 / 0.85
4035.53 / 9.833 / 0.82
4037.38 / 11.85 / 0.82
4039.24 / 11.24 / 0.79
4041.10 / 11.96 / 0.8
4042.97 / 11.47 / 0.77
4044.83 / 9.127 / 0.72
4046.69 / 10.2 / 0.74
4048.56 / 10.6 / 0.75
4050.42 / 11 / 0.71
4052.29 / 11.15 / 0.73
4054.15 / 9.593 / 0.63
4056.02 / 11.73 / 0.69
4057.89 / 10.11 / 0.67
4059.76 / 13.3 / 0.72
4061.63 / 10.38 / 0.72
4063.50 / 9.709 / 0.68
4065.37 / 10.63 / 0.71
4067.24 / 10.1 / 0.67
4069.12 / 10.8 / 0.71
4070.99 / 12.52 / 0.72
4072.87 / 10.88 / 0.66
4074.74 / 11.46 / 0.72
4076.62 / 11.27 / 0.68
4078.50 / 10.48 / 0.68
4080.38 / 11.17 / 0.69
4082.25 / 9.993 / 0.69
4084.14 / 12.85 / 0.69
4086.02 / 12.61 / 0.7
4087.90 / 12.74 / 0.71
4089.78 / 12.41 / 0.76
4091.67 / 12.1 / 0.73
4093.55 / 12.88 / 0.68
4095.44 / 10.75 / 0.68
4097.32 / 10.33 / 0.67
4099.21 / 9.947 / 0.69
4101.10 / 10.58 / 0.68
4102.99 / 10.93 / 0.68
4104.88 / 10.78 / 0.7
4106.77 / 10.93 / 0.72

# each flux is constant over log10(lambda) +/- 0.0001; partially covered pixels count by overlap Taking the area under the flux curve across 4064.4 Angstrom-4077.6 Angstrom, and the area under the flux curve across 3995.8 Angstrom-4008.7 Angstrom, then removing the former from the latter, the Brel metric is 5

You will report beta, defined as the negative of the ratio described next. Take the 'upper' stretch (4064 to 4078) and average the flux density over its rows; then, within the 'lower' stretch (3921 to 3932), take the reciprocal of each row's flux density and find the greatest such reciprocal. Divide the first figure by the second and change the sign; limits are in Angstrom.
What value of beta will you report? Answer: -34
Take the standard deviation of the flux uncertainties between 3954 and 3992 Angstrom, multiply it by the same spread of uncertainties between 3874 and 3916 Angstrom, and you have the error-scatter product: 0.0013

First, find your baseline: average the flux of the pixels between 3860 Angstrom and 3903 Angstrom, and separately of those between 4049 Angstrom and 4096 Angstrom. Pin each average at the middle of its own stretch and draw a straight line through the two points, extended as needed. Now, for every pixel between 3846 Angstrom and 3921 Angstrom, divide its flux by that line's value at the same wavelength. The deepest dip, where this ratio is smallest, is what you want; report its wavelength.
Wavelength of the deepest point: 3852.12 Angstrom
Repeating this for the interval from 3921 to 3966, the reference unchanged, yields 3934.60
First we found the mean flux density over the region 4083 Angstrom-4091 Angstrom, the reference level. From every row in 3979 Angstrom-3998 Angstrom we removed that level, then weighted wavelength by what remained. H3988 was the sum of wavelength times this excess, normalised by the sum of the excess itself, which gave 3987.2 Angstrom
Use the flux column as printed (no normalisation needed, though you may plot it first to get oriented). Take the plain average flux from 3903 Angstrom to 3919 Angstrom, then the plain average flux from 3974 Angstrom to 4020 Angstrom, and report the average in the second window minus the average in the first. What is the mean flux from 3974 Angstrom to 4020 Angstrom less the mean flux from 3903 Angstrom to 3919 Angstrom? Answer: 4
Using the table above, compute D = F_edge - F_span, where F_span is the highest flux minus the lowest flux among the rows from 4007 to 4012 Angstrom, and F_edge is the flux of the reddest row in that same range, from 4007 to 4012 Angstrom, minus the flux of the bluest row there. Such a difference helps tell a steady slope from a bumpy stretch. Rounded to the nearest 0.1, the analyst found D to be -1.0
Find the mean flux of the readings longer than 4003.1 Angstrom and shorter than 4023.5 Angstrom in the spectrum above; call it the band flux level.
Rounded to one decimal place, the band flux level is 12.3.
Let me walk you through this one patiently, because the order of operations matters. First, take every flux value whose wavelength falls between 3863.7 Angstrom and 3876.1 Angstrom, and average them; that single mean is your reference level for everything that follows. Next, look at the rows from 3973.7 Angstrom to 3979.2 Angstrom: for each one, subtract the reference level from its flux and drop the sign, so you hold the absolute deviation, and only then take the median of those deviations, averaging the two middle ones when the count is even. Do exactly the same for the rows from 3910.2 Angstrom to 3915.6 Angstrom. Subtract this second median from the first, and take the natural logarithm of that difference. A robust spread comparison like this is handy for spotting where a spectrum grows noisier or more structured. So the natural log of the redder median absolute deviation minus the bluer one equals -0.4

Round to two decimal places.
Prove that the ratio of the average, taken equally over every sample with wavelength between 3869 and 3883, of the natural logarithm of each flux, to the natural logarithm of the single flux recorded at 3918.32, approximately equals 0.80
